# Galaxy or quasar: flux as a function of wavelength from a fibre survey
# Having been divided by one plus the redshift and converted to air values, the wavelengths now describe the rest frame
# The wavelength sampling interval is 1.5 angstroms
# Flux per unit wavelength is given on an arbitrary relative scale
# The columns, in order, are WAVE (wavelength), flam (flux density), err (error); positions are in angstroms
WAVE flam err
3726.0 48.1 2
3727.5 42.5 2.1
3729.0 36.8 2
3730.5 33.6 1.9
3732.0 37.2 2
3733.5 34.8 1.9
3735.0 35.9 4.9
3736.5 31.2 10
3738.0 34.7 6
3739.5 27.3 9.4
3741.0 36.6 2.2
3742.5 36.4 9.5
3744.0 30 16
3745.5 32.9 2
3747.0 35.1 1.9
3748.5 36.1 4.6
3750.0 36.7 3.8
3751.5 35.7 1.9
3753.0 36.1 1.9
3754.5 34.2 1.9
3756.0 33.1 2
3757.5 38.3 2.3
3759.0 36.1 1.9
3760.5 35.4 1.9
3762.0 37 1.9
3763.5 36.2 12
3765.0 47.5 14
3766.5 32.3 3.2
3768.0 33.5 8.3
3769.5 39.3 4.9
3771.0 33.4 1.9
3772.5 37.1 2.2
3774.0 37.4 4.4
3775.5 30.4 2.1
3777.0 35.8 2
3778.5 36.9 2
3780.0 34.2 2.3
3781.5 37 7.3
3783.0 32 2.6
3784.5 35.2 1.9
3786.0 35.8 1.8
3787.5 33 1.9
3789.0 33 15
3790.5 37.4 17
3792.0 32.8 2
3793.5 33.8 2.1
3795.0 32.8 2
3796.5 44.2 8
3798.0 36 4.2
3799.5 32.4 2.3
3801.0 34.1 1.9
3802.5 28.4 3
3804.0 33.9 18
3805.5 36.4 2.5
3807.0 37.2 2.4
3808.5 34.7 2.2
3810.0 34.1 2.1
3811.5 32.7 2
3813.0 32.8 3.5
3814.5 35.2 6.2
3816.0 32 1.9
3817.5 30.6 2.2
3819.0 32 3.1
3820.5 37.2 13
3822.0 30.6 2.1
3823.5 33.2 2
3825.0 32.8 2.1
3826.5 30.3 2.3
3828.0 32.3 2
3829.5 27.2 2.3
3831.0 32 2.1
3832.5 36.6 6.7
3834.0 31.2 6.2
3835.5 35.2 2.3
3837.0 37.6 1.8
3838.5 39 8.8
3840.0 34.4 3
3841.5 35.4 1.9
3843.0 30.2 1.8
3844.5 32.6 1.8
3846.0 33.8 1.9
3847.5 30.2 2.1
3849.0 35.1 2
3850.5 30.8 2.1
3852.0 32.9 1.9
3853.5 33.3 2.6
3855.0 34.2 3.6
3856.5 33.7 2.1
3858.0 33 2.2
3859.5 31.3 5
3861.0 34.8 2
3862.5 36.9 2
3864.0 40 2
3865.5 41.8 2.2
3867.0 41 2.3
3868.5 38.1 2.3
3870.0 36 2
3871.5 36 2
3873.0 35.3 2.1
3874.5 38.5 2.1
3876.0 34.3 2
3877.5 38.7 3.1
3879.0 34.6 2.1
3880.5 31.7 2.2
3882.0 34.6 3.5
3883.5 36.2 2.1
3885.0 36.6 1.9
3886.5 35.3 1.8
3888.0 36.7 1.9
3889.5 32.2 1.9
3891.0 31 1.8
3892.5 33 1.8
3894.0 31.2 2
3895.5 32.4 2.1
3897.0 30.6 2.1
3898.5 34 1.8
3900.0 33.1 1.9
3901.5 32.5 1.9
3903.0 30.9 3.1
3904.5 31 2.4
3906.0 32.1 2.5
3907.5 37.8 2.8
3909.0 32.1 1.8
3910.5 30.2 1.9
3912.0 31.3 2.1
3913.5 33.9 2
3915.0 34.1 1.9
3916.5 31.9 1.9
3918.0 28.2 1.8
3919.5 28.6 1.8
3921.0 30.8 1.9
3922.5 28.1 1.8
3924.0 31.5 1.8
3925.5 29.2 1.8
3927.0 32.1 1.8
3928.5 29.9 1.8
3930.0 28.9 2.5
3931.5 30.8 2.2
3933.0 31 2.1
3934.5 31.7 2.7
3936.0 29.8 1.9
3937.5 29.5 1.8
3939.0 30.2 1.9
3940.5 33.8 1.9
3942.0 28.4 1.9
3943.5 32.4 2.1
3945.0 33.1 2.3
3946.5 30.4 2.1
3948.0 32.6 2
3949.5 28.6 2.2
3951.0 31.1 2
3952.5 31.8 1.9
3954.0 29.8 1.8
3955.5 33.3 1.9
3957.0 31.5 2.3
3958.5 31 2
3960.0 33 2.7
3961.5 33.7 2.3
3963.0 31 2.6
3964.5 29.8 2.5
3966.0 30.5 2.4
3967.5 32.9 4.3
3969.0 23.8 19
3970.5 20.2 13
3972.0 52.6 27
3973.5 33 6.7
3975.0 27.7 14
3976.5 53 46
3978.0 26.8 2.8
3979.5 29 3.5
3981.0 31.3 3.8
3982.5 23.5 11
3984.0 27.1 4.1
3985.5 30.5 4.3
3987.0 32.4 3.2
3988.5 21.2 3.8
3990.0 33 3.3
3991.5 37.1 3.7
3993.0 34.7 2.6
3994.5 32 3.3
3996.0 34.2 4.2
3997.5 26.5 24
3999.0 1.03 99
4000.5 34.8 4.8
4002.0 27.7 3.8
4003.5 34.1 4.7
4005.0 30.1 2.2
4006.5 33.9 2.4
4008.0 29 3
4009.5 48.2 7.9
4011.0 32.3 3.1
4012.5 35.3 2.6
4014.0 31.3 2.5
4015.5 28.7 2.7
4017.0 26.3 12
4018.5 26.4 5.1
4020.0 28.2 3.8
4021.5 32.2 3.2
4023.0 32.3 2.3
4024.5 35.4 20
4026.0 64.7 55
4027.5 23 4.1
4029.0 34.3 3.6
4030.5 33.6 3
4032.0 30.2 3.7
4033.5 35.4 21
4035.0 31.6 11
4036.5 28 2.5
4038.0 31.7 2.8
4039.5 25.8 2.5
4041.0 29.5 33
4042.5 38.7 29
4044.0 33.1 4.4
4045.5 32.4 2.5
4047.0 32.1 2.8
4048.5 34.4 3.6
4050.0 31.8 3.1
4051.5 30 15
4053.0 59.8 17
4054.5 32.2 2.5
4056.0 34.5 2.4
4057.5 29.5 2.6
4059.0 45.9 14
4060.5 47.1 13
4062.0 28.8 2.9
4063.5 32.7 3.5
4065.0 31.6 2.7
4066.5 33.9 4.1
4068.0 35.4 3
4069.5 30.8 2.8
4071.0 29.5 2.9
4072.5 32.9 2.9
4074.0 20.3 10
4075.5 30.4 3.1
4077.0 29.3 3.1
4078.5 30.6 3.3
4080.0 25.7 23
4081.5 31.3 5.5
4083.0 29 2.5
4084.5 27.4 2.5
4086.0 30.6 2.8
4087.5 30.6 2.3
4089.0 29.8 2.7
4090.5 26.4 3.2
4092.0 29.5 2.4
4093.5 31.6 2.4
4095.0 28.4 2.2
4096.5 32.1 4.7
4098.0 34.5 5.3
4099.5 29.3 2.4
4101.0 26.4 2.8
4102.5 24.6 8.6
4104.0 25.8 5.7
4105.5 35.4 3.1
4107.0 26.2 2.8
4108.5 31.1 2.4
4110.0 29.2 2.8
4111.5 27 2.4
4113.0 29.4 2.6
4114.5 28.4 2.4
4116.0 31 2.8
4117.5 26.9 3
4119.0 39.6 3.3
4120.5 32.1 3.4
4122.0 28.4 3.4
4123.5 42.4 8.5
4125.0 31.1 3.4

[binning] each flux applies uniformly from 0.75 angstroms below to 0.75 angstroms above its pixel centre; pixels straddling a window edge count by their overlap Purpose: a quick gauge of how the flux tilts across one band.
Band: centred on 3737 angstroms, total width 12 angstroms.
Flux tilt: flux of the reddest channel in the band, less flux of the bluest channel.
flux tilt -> -1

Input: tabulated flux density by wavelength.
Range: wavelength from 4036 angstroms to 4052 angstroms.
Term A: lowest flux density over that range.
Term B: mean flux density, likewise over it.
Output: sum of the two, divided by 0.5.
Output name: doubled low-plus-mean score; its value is 115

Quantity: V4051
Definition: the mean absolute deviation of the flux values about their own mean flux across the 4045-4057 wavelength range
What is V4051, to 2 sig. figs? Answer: 6.0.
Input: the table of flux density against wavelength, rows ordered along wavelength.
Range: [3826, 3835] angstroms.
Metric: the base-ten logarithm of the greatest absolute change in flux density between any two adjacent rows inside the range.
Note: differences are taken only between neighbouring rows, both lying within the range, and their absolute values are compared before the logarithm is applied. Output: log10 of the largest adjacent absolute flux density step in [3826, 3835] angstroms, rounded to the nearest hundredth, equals 0.73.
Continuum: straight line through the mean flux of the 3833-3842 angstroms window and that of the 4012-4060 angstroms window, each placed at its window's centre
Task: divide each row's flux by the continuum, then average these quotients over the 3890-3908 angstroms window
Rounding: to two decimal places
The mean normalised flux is 0.93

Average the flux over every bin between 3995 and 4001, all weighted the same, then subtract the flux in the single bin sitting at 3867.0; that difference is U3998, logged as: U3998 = -17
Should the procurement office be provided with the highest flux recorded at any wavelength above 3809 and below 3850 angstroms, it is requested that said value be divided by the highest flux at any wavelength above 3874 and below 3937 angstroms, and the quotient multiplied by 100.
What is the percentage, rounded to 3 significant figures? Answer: 101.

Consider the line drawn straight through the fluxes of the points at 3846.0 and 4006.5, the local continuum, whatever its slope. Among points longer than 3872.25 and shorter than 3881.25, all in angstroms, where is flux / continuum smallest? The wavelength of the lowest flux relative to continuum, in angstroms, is 3880.5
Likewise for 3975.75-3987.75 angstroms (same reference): 3982.5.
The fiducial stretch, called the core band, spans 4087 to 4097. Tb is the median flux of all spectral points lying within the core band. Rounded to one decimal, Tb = 29.8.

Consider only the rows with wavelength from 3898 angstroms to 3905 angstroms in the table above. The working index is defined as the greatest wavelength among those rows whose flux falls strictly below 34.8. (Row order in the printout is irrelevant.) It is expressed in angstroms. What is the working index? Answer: 3904.5 angstroms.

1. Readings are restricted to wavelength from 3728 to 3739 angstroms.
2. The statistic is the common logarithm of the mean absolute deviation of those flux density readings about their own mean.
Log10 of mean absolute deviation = 0.18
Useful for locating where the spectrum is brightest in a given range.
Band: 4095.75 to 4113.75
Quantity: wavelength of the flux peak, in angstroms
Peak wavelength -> 4105.5 angstroms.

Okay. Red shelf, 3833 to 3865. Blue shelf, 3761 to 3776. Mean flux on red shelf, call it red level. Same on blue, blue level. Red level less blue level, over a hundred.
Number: -0.02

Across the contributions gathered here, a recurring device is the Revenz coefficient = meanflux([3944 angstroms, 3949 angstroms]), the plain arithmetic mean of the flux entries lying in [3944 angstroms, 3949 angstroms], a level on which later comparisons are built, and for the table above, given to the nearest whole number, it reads 32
